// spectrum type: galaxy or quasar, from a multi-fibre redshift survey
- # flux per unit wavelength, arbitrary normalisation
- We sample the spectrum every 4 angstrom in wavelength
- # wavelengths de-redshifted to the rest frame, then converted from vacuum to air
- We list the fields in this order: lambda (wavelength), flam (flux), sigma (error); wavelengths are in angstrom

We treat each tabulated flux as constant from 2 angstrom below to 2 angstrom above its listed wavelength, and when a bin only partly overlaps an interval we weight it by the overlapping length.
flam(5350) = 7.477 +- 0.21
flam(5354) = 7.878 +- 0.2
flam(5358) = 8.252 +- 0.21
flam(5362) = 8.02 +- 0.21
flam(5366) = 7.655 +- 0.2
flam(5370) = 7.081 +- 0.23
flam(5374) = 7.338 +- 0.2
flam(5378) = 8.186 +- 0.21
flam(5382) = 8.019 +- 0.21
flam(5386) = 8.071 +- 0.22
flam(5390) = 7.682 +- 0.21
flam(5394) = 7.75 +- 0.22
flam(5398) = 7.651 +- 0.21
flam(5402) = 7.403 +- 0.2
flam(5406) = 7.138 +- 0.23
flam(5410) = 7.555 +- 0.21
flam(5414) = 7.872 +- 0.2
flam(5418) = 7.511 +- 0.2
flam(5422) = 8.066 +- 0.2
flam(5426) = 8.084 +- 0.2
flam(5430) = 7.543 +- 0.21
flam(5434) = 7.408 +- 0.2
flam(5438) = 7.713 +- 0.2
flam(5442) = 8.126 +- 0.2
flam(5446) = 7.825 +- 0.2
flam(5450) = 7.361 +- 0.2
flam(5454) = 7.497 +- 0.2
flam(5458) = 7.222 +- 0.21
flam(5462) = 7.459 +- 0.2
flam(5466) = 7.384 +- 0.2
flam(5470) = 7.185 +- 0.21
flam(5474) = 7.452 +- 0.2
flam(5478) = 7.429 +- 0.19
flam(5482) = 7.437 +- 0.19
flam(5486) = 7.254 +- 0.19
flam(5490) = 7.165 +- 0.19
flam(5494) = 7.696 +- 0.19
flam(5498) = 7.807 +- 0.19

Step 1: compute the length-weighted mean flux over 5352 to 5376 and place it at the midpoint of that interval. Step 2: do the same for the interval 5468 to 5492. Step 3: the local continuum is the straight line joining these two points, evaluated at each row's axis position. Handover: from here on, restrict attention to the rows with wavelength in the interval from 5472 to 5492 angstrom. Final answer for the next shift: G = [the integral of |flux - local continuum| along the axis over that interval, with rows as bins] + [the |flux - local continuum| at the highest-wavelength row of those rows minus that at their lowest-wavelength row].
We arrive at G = 2.0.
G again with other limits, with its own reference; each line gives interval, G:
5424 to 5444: 6.7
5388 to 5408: 3.8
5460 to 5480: 1.9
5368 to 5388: 9.0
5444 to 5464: 2.9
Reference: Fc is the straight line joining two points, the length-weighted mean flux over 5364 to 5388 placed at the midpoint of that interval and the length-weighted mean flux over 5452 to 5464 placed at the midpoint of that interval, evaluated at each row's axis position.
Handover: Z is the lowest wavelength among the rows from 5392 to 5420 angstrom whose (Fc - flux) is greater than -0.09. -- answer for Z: 5398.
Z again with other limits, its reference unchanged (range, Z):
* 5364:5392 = 5366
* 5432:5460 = 5434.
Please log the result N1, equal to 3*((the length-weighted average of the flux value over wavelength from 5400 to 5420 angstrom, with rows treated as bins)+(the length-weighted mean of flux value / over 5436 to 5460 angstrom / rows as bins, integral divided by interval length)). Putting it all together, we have 45.4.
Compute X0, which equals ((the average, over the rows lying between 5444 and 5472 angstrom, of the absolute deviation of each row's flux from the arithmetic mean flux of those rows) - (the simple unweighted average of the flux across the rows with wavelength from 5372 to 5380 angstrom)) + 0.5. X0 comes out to -7.11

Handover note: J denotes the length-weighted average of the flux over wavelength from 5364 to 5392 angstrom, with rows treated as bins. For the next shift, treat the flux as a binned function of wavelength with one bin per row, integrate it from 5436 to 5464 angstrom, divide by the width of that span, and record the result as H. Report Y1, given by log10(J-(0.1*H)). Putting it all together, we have 0.8425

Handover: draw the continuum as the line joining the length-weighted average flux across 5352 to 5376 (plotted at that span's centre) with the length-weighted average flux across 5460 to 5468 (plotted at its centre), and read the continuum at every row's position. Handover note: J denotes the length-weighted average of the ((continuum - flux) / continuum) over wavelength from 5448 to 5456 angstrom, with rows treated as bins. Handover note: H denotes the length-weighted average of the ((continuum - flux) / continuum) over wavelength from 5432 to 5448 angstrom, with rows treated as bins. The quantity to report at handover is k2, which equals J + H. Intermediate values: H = -0.037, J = 0.004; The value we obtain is -0.034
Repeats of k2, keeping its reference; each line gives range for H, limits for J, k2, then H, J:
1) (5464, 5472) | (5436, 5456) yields -0.014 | 0.017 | -0.031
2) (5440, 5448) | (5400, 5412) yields -0.038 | -0.067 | 0.029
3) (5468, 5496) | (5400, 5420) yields 0.010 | 0.000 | 0.010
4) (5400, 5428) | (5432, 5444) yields -0.047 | -0.013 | -0.034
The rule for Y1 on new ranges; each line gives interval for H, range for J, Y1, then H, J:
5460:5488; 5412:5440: 0.8454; 7.37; 7.74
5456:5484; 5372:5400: 0.8499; 7.37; 7.81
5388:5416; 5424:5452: 0.8429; 7.58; 7.72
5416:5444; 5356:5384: 0.8460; 7.78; 7.79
